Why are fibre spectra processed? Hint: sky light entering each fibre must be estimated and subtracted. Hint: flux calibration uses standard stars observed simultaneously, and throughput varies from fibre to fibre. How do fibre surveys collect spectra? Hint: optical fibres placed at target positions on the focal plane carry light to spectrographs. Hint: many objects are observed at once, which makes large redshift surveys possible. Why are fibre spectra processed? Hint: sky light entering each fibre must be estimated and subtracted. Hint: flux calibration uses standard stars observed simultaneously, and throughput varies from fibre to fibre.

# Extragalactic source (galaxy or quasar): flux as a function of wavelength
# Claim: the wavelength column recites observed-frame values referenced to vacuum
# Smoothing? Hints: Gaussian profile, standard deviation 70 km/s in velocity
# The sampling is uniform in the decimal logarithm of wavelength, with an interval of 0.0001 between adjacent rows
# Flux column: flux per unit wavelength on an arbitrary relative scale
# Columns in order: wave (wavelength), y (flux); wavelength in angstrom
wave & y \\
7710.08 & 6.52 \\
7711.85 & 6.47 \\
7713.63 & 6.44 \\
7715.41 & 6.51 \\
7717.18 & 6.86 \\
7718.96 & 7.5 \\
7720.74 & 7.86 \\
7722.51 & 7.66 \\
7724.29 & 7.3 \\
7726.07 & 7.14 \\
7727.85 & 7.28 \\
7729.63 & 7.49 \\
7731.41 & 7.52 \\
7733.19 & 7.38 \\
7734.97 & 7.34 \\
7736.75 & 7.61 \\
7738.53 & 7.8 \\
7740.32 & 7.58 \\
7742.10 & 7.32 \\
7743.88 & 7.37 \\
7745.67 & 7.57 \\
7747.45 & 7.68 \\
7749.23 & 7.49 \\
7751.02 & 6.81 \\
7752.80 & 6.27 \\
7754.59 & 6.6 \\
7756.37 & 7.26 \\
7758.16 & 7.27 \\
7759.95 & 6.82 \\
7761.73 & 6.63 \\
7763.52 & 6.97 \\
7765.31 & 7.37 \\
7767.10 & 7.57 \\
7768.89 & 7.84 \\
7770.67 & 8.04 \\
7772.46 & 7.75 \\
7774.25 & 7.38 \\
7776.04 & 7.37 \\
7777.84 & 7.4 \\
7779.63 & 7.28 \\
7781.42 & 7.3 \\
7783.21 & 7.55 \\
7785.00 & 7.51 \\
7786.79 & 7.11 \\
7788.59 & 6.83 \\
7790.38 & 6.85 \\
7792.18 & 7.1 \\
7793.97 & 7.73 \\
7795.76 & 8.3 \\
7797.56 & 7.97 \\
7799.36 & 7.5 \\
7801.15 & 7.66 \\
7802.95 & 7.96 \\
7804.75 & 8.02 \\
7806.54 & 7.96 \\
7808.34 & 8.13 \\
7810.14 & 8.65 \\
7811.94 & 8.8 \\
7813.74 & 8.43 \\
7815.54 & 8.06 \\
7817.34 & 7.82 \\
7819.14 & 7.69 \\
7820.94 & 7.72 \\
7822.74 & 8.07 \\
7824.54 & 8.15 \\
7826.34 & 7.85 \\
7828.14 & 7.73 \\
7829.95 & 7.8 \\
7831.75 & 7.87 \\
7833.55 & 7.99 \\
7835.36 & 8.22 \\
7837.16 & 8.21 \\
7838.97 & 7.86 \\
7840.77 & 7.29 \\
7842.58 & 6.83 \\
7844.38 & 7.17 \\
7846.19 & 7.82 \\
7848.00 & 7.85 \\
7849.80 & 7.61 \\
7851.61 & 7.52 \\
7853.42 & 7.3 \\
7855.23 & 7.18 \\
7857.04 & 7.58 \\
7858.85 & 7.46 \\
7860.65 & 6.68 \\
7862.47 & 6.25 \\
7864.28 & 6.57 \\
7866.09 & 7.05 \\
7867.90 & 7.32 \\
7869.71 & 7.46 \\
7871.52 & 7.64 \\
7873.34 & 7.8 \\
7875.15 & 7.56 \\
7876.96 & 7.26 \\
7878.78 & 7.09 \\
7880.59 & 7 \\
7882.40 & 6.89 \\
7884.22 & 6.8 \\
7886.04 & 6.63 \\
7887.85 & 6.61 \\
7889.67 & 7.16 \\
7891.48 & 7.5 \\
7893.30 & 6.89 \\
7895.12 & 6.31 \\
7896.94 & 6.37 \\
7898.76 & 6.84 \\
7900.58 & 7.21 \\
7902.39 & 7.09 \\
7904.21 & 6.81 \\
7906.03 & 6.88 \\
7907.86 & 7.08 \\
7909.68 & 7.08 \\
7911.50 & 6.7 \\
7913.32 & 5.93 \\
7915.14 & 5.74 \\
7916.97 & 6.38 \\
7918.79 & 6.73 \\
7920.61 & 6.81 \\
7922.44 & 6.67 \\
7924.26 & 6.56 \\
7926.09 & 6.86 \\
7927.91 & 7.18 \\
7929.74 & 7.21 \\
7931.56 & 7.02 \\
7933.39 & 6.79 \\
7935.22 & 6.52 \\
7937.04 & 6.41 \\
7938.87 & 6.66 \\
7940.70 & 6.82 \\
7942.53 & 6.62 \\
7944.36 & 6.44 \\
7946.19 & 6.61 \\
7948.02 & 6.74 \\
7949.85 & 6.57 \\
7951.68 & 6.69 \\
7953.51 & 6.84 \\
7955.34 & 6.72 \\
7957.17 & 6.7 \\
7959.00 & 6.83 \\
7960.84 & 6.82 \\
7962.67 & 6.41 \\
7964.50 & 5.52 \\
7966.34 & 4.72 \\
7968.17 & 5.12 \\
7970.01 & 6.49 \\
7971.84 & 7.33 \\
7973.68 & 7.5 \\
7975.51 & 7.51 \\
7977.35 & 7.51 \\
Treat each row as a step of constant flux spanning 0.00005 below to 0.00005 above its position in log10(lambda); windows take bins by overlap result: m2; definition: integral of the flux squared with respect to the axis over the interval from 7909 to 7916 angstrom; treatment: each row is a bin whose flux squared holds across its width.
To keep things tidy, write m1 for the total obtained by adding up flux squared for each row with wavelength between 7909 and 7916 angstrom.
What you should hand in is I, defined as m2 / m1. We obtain 1.74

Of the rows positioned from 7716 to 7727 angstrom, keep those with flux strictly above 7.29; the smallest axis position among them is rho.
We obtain 7718.96 angstrom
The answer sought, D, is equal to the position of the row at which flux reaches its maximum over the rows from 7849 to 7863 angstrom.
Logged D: 7849.80 angstrom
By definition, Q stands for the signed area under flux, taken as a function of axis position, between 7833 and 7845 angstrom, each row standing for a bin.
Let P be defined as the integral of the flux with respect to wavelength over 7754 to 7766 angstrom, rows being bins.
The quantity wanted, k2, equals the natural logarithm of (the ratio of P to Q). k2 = -0.09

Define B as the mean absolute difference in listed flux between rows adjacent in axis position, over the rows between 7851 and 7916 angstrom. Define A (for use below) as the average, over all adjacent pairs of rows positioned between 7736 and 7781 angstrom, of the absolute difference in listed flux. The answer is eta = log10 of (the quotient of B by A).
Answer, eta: 0.03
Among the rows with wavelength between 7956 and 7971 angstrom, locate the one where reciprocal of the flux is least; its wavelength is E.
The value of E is 7959.00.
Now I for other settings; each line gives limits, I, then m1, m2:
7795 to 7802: 1.75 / 247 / 432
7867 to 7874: 1.75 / 228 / 399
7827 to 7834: 1.75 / 246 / 430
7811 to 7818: 1.76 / 275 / 482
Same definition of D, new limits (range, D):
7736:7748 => 7738.53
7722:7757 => 7738.53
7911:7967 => 7929.74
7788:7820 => 7811.94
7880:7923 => 7891.48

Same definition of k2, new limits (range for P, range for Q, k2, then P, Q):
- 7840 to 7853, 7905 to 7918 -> 0.13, 96.7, 85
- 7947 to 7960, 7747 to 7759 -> 0.04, 87.5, 84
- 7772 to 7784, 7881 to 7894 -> -0.01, 89.0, 90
